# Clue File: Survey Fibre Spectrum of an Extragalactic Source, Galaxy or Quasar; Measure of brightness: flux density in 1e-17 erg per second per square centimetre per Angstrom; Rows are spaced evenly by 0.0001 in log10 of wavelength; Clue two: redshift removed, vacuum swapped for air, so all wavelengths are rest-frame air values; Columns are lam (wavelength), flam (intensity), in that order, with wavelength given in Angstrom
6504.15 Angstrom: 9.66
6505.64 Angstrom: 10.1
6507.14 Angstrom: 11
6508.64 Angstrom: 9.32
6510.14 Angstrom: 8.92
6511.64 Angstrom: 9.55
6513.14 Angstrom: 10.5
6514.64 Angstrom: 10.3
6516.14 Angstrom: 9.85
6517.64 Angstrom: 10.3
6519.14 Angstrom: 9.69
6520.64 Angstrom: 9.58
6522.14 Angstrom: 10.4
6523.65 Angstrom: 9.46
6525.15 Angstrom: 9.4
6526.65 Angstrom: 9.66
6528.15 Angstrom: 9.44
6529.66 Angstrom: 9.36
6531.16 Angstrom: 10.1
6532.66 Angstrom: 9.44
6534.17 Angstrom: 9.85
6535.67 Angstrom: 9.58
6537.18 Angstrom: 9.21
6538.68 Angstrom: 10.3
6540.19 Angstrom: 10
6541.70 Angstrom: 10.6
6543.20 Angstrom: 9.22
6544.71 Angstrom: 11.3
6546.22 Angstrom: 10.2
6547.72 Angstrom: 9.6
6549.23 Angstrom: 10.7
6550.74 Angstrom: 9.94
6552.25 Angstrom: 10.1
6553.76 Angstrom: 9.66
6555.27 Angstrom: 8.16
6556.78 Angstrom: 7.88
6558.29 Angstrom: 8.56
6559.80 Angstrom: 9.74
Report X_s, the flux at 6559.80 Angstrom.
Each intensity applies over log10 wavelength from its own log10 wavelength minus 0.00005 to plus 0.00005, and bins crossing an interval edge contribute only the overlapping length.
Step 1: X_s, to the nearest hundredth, 9.74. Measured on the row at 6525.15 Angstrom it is 9.40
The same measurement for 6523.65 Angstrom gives 9.46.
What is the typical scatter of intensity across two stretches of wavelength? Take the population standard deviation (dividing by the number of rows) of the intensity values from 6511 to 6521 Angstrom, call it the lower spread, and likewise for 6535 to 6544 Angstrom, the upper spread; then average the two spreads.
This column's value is 0.44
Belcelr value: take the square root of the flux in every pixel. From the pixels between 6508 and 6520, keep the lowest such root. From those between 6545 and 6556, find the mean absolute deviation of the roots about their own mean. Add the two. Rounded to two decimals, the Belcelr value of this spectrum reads 3.07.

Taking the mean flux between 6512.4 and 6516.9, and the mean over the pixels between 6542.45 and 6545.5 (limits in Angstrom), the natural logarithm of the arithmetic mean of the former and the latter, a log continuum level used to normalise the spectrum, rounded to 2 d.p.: 2.33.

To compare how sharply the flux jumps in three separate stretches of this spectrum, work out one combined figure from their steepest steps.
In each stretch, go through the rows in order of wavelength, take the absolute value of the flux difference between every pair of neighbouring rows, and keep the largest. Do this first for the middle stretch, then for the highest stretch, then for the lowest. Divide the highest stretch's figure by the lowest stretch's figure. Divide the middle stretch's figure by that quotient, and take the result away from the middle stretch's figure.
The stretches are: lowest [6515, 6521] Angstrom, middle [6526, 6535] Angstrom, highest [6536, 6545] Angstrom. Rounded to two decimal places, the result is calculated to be 0.52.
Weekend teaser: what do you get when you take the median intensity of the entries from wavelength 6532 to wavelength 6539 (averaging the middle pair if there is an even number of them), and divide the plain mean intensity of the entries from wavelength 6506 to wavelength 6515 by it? 1.04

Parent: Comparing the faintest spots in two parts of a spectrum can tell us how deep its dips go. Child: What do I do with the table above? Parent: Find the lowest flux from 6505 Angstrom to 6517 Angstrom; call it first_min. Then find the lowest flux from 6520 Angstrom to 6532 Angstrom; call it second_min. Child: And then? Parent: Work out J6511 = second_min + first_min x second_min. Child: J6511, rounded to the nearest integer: 93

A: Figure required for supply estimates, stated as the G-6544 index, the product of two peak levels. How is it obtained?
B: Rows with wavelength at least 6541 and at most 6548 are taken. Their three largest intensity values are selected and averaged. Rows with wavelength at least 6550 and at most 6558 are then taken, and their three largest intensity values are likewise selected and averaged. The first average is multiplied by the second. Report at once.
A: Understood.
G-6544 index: 106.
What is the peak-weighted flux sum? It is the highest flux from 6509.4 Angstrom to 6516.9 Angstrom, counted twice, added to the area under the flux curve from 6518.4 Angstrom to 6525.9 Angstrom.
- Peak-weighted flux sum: 94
